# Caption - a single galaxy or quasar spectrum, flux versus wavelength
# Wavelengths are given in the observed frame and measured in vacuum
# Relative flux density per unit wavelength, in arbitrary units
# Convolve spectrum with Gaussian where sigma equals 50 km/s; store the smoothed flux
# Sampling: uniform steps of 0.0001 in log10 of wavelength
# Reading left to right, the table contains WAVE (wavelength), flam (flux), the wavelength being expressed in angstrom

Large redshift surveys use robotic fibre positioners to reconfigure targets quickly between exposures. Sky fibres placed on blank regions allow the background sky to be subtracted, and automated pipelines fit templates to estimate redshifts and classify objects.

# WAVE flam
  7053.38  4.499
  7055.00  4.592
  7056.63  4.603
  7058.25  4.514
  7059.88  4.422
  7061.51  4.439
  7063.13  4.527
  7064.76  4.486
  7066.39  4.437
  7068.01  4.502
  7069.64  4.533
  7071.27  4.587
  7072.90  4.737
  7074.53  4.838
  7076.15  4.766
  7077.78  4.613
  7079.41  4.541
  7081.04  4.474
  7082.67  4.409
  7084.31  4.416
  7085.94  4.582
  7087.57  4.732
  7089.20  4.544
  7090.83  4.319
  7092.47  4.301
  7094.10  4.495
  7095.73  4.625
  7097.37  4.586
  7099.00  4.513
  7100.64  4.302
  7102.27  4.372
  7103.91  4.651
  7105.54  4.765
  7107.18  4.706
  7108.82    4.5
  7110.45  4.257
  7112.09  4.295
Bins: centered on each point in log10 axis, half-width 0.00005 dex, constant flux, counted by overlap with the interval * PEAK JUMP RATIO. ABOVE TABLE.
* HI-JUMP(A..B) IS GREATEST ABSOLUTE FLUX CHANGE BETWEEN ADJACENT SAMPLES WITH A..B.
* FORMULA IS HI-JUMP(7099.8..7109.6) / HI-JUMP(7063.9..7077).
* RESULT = 1.9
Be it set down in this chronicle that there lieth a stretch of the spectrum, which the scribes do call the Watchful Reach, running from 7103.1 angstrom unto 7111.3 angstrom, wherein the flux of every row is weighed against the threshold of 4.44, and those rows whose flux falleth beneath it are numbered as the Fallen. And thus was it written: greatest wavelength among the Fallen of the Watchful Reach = 7110.45 angstrom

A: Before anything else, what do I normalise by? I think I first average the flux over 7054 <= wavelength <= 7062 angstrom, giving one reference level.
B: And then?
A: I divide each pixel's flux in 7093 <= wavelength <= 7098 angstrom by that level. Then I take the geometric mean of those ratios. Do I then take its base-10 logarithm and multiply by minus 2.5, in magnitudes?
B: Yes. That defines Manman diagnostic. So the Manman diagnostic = -0.013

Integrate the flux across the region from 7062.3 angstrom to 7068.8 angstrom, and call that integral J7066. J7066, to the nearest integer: 29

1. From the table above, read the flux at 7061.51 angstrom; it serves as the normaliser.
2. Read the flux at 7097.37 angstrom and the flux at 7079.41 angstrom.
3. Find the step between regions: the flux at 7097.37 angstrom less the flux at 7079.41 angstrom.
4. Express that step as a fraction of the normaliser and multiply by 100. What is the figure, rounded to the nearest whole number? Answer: 1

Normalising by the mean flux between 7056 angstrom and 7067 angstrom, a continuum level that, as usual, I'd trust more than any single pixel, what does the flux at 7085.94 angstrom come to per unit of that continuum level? 1.02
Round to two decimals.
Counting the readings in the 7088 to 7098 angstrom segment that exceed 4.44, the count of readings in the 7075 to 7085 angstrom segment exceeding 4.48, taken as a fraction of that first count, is 0.75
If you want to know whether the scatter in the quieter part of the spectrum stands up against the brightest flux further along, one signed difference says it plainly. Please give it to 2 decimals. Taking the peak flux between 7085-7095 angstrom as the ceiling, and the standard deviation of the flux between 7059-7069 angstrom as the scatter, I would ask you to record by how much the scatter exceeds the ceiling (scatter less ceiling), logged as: -4.69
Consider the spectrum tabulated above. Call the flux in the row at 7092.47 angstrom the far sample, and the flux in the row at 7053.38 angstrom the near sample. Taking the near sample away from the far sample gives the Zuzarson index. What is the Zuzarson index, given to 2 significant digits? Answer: -0.20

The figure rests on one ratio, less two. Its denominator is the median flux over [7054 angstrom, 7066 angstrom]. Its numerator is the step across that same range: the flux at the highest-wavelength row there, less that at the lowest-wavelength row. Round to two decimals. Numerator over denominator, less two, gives -2.02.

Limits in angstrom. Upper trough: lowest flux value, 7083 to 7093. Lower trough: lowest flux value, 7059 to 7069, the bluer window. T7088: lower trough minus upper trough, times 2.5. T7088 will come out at 0.30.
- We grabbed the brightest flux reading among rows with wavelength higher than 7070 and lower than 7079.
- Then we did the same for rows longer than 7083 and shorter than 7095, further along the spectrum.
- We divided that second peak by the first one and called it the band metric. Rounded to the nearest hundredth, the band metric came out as 0.98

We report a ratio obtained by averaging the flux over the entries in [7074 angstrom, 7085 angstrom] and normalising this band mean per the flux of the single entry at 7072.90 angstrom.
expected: 0.97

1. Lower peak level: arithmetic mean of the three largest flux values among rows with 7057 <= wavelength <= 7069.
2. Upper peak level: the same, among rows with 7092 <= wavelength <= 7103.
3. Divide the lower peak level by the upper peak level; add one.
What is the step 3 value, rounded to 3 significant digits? 1.99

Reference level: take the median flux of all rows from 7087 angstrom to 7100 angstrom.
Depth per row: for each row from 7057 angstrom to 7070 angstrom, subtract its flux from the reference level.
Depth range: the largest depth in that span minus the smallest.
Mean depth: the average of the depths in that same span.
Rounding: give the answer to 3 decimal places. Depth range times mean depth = 0.005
